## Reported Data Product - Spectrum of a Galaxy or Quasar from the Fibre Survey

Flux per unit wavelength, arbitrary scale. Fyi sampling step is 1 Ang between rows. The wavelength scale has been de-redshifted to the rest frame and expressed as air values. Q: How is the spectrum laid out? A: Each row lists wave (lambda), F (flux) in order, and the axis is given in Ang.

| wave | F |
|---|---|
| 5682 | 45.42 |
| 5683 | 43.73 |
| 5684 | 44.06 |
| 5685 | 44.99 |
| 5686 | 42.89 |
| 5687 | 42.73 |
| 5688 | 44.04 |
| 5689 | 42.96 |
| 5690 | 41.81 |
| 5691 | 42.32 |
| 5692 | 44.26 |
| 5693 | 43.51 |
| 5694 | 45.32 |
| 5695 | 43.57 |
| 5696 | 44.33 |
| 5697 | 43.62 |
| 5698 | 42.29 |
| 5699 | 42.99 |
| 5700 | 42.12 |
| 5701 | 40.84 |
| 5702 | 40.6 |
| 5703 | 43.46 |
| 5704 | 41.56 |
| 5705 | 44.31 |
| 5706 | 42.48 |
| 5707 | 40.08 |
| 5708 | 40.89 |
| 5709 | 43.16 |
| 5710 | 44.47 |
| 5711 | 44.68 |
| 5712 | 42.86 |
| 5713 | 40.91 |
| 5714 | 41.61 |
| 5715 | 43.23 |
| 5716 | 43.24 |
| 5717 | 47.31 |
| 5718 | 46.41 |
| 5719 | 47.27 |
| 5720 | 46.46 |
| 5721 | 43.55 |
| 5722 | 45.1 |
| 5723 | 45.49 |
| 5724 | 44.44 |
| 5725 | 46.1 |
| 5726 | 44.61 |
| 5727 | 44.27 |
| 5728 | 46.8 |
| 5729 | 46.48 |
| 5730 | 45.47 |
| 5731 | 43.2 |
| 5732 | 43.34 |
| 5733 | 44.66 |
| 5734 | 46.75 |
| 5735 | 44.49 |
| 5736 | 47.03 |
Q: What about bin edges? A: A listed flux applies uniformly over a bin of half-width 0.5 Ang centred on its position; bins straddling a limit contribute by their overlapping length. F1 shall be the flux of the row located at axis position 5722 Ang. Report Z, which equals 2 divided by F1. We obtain 0.0443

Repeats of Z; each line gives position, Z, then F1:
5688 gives 0.0454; 44.04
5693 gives 0.0460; 43.51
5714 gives 0.0481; 41.61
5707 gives 0.0499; 40.08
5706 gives 0.0471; 42.48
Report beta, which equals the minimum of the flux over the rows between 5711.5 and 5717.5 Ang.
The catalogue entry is 40.91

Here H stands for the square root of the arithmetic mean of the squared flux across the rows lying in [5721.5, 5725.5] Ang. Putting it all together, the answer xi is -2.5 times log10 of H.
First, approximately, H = 45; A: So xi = -4.14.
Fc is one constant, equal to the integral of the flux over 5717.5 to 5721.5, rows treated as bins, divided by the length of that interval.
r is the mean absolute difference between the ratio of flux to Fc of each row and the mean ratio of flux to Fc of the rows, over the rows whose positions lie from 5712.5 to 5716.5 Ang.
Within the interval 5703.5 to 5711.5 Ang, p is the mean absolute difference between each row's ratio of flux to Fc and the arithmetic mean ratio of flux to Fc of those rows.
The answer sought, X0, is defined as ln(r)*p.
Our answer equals -0.121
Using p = 0.032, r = 0.022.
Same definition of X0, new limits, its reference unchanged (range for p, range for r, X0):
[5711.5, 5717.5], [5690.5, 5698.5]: -0.126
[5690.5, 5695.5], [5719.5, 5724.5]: -0.070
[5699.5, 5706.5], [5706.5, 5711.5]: -0.075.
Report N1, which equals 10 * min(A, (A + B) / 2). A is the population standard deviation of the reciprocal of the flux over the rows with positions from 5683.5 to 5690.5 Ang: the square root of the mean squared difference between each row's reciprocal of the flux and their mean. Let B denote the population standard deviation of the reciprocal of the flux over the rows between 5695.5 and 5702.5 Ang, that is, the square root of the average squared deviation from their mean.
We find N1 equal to 0.0052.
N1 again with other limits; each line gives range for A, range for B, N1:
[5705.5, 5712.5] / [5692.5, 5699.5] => 0.0067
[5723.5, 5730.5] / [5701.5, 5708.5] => 0.0046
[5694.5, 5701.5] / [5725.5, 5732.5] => 0.0060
